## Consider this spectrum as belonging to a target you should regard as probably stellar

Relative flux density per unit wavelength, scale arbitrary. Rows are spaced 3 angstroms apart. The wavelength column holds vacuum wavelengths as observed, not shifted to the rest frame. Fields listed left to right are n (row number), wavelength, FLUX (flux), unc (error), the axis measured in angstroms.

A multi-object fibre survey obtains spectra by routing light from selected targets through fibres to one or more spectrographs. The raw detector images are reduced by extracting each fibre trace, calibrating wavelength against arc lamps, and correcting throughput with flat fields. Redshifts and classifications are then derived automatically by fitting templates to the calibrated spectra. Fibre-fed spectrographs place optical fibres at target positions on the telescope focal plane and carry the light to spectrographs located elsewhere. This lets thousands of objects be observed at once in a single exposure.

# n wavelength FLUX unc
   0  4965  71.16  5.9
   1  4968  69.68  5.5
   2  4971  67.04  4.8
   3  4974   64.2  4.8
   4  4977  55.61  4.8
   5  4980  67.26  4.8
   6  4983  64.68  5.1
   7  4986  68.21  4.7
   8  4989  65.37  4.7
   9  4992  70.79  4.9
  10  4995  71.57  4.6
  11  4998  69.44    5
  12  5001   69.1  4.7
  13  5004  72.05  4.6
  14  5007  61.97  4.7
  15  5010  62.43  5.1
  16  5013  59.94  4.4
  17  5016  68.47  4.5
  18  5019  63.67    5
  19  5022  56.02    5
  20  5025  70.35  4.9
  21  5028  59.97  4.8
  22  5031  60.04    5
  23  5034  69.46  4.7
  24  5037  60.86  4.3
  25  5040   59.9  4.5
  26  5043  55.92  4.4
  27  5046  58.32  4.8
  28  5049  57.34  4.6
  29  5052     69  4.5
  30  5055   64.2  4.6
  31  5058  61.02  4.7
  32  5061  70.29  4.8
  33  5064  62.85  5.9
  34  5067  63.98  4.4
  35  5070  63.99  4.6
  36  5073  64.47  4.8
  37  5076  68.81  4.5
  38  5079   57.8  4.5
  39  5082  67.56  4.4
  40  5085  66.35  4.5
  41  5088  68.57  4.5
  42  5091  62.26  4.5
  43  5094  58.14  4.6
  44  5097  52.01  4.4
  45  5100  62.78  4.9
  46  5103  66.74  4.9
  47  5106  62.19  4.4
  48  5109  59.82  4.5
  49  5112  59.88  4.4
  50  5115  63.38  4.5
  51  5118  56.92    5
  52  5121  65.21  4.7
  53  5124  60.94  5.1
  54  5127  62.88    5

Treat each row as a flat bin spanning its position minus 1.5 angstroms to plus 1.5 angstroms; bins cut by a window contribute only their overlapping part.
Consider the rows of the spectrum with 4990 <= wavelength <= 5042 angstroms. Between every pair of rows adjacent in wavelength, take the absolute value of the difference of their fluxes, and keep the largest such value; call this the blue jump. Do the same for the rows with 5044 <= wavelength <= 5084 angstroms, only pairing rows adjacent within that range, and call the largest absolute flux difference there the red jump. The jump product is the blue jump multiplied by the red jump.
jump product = 167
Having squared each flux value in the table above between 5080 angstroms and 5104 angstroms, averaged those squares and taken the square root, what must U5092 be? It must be 63.3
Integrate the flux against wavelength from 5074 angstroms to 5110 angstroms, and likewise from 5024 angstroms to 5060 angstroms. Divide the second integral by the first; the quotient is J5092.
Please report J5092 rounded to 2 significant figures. 0.99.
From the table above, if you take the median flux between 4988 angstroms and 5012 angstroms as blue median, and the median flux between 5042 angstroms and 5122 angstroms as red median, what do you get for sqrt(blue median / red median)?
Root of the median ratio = 1.050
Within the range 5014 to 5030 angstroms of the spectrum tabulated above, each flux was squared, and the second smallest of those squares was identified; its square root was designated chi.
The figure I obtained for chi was 60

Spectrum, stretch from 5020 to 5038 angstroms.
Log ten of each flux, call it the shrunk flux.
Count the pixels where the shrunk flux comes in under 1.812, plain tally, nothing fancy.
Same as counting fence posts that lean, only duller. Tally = 4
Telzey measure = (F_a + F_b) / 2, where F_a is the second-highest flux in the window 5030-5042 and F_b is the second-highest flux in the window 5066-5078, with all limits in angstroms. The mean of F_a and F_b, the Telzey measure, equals 63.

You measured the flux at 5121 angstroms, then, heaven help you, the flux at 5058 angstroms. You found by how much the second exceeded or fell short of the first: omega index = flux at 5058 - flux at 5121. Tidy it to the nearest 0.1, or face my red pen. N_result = -4.2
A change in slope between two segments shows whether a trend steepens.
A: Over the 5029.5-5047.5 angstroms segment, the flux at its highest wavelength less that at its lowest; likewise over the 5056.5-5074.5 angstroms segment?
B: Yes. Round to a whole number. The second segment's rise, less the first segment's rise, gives 5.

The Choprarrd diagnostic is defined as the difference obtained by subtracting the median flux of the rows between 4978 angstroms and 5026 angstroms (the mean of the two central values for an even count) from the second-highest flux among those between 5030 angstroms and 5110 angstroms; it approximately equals 2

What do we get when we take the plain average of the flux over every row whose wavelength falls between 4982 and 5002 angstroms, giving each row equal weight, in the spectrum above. 68.5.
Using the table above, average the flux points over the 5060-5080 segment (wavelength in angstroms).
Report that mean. 65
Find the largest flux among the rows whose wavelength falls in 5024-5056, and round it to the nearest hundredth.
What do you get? 70.35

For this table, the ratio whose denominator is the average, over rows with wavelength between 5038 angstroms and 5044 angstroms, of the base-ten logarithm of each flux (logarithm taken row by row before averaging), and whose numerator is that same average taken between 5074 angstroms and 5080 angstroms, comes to 1.02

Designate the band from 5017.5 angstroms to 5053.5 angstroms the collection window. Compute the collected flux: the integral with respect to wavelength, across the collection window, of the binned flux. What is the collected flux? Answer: 2223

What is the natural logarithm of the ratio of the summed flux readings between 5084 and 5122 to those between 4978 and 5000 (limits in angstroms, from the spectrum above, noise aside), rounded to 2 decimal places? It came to 0.52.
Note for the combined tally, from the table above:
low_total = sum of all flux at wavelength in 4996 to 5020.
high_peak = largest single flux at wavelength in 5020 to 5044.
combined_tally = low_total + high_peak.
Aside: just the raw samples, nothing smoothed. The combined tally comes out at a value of 597.4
